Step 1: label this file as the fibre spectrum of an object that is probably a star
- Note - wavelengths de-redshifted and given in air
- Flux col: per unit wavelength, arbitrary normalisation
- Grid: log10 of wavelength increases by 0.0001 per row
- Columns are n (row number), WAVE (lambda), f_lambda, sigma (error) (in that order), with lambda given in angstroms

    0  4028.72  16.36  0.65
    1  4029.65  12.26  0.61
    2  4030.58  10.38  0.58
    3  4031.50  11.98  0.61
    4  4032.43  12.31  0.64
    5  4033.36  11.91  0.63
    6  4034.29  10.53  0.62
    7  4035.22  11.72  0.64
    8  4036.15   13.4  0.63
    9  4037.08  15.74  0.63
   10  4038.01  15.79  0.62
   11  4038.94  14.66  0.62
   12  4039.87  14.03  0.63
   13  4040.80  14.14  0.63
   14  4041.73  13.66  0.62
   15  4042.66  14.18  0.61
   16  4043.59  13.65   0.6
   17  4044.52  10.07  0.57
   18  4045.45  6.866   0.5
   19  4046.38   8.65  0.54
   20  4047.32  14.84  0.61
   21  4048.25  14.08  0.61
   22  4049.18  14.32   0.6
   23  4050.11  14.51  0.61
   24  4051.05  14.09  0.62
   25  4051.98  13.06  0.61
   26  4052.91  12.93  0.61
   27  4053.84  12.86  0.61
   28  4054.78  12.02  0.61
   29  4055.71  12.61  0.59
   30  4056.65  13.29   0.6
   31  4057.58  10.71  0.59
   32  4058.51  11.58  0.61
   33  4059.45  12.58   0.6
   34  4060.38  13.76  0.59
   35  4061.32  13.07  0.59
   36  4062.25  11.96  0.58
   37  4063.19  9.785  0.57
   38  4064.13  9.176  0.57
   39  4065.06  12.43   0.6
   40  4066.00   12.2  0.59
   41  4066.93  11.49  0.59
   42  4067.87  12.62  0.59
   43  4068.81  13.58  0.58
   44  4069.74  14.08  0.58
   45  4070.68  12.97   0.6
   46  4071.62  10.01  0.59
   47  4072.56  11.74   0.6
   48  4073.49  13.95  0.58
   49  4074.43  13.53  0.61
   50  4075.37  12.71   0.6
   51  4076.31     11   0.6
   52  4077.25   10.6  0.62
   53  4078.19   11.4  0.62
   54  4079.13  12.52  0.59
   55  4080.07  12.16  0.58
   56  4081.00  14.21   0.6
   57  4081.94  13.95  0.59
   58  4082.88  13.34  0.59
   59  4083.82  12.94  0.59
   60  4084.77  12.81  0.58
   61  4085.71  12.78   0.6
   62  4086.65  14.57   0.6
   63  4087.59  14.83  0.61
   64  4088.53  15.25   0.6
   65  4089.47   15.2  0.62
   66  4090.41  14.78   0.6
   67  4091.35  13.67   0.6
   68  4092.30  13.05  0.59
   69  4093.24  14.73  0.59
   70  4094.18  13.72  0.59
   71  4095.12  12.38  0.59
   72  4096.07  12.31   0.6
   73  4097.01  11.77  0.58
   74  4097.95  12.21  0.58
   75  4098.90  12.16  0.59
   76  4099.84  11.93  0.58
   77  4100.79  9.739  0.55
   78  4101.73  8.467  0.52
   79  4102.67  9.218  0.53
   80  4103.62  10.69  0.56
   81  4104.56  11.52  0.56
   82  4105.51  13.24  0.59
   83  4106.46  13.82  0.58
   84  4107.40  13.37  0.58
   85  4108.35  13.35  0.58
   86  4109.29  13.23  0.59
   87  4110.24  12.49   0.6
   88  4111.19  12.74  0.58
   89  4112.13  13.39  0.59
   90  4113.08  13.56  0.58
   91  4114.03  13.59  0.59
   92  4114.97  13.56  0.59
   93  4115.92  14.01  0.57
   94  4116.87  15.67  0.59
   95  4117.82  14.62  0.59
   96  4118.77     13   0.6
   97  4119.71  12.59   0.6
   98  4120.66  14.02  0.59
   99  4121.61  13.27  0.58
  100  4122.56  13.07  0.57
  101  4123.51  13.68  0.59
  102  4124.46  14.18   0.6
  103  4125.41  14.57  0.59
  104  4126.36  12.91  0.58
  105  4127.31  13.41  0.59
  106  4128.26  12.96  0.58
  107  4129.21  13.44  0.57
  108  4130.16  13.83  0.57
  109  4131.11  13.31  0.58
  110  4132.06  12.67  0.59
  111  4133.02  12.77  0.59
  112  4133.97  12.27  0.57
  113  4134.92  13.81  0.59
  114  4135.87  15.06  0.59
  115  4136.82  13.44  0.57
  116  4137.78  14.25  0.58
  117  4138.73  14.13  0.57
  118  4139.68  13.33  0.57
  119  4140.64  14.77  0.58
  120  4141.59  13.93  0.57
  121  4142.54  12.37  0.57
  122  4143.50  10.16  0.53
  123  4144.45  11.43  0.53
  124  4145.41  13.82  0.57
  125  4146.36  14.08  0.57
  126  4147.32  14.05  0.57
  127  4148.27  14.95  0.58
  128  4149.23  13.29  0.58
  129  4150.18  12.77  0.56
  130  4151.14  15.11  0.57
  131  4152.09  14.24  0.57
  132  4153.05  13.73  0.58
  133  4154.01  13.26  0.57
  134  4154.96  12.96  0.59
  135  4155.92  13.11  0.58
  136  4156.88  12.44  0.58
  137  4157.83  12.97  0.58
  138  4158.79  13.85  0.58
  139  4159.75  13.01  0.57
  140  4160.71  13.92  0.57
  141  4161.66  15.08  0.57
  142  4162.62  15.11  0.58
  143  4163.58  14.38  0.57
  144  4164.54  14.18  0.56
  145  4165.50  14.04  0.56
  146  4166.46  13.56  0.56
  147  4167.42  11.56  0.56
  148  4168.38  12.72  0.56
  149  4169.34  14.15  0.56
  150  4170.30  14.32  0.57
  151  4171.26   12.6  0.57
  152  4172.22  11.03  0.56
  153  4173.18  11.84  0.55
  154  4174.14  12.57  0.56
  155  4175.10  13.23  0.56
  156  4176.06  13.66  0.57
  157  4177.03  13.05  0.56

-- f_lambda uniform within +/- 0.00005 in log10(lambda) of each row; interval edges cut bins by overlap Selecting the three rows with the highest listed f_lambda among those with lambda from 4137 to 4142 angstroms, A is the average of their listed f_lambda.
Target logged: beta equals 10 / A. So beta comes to 0.695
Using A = 14.4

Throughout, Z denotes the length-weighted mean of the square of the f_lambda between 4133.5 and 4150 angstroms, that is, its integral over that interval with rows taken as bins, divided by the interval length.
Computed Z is 183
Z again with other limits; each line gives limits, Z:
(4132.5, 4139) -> 187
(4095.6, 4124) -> 163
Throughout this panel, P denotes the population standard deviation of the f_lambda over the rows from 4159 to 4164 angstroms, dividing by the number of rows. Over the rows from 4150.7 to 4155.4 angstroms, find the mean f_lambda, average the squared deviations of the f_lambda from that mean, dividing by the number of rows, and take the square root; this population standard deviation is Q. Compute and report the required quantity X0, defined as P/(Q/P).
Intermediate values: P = 0.8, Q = 0.76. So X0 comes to 0.8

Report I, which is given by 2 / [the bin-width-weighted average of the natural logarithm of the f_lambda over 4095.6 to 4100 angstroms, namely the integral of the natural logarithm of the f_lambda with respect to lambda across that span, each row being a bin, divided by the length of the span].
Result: 0.802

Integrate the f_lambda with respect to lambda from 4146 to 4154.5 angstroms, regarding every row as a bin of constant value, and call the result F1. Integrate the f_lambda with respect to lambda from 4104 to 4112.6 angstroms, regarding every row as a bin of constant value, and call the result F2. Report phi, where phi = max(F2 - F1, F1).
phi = 118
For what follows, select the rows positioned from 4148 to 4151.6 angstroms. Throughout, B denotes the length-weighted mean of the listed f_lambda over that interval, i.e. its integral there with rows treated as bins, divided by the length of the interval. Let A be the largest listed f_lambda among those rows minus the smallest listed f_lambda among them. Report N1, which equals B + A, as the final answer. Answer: 16.3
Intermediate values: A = 2.3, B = 14.0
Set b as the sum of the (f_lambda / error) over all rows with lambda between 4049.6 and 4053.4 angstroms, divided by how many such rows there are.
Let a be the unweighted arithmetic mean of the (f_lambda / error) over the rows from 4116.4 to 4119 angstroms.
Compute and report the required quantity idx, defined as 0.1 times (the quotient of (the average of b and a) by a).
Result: 0.096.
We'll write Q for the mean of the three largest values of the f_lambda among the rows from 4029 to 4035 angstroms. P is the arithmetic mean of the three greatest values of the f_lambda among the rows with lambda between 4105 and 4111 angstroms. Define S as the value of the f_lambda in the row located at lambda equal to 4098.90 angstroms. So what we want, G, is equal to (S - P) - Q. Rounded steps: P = 13.5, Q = 12.2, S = 12.16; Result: -13.5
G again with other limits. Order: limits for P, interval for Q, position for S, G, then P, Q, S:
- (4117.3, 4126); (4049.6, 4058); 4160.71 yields -14.5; 14.5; 14.0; 13.92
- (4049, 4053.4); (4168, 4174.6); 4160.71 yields -14.1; 14.3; 13.7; 13.92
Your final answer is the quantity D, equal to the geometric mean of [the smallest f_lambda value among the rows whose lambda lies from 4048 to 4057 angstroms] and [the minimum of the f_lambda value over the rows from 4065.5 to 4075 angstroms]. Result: 11.0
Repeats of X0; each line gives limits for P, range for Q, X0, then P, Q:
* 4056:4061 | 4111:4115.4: 3.9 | 1.1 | 0.32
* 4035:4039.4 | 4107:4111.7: 6.7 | 1.5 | 0.36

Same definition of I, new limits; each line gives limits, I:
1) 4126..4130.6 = 0.772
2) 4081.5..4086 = 0.777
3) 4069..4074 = 0.791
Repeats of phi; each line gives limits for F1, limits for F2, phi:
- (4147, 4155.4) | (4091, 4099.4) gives 116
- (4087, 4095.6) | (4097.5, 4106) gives 122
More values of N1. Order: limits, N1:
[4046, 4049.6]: 19.2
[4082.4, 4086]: 13.5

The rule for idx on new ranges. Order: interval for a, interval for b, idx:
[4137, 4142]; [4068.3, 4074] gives 0.094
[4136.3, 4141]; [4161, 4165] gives 0.103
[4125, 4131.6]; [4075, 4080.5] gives 0.092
